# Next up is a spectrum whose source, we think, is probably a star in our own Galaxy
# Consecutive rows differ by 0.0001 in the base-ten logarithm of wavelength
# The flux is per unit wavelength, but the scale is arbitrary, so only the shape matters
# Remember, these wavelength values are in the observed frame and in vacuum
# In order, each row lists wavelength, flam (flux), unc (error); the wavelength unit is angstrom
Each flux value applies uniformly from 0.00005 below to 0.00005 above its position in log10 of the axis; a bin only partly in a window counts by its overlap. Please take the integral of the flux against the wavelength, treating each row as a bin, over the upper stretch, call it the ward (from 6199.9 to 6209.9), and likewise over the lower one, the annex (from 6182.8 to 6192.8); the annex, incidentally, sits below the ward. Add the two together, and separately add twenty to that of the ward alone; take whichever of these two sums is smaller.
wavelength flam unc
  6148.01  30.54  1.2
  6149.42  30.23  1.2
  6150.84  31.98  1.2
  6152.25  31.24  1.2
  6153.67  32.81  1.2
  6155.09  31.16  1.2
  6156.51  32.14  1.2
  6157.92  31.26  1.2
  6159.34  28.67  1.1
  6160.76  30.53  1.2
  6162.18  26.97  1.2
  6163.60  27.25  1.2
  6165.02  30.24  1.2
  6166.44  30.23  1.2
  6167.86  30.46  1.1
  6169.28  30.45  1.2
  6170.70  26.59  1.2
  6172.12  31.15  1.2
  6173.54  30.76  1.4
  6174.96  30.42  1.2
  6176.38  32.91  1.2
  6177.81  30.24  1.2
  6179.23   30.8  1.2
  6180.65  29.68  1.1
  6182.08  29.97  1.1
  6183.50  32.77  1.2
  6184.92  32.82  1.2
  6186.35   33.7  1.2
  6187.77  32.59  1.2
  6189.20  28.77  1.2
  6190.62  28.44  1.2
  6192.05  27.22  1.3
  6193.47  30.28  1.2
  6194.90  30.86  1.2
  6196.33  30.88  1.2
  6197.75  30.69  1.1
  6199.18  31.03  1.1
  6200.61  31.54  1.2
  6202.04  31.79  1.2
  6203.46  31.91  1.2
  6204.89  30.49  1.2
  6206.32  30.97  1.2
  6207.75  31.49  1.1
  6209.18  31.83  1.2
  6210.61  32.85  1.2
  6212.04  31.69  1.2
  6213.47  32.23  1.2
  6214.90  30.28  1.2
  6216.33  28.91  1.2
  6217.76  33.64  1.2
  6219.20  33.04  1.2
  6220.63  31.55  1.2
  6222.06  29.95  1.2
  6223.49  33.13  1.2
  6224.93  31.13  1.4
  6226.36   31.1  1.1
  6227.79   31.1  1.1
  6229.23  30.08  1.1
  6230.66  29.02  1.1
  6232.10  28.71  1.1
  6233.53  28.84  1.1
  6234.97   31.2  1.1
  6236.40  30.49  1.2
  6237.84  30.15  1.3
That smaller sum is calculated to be 334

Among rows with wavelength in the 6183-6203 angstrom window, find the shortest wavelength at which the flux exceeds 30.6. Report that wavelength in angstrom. 6183.50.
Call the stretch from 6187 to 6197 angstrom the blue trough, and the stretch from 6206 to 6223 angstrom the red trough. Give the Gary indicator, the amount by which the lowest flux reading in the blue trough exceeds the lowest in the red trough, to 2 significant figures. -1.7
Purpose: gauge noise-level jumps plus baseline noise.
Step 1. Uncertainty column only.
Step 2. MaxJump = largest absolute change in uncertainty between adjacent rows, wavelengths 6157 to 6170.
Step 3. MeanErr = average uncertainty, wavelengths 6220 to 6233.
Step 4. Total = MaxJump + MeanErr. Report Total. 1.27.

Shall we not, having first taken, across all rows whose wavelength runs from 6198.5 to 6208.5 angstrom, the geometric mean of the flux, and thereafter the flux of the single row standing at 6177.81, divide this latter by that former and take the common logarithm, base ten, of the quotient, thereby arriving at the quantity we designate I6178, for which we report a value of -0.015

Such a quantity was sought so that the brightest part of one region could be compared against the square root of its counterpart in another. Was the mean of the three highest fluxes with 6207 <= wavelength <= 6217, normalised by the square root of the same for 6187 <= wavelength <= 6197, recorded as 5.76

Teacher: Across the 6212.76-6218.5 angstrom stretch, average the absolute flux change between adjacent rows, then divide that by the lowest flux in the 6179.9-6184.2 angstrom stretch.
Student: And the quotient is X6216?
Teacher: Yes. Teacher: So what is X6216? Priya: 0.090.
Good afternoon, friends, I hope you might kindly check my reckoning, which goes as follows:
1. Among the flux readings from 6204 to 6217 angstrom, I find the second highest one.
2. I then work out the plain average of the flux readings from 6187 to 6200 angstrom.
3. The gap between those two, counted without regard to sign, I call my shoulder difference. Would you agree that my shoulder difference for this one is 2.1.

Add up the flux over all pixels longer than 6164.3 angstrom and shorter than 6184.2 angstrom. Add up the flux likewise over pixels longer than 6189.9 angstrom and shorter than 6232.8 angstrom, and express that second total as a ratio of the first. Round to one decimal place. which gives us 2.2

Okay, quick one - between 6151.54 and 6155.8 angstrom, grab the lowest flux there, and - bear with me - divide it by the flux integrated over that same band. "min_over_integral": 0.231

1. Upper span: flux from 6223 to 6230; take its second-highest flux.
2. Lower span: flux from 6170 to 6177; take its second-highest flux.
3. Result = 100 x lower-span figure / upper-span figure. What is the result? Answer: 100.1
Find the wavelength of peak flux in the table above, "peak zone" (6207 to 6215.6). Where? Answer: 6210.61 angstrom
